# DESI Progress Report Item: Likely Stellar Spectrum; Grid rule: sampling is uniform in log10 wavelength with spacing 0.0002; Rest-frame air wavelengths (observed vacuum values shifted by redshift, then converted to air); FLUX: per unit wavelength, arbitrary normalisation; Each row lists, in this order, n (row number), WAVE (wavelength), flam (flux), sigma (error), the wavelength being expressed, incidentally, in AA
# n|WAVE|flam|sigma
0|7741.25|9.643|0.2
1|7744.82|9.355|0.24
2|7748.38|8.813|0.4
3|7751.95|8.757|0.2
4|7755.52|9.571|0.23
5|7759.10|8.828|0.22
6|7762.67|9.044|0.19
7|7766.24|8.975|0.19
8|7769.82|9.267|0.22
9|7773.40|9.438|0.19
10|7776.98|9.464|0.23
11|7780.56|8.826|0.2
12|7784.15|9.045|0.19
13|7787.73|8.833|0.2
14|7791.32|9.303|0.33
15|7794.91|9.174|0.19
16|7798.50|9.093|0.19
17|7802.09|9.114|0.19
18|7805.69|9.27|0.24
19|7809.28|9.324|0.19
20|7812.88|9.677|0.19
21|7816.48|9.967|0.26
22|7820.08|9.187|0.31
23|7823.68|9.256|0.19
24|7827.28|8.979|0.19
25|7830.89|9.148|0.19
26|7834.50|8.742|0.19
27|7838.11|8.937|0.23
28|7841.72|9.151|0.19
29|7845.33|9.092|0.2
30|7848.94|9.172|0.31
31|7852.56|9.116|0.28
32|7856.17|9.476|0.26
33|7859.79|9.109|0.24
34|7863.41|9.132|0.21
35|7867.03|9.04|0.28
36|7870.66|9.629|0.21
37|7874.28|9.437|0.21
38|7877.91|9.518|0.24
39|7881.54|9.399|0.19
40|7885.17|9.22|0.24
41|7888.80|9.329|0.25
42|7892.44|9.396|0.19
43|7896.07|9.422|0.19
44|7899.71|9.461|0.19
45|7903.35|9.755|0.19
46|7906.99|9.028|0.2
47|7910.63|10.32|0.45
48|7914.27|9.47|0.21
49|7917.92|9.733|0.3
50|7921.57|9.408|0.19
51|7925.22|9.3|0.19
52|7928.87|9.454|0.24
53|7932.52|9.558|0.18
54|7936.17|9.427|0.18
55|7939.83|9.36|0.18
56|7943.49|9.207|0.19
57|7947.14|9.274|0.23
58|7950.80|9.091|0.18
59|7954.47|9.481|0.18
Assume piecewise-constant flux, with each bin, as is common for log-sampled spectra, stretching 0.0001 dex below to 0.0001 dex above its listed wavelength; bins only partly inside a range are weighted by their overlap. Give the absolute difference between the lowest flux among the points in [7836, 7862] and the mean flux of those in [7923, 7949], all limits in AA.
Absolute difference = 0.4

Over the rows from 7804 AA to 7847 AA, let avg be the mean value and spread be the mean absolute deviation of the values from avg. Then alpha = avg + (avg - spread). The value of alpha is 18.2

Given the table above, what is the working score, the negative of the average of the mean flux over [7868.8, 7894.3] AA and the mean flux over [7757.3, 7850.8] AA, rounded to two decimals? -9.29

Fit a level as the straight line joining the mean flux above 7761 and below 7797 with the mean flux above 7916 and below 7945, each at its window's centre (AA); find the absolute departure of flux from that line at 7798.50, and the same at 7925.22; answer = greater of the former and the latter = 0.12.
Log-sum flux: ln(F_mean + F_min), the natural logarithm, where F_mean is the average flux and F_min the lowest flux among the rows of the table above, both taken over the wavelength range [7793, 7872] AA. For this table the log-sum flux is 2.89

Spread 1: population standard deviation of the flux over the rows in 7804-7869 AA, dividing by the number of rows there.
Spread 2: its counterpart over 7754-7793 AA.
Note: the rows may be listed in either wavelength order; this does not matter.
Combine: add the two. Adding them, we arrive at 0.53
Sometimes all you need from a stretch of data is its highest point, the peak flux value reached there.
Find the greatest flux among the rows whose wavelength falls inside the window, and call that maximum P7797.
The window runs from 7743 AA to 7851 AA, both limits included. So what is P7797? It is 9.967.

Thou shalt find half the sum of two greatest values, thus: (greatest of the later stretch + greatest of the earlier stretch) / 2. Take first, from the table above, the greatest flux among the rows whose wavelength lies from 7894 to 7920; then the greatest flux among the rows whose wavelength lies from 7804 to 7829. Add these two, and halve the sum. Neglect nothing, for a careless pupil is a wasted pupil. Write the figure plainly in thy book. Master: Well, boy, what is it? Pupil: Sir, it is 10.14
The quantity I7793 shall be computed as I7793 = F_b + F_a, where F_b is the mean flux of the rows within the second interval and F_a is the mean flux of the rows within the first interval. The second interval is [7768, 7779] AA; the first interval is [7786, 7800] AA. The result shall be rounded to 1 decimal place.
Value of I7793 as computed 18.5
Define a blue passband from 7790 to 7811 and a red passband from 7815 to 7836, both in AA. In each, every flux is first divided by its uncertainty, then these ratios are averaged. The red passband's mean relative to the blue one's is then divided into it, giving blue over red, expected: 1.01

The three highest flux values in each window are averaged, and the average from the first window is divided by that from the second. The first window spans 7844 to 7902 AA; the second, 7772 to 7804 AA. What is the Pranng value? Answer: 1.015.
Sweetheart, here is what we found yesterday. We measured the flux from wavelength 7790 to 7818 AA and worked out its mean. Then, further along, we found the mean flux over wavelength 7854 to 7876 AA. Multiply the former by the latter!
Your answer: 87.1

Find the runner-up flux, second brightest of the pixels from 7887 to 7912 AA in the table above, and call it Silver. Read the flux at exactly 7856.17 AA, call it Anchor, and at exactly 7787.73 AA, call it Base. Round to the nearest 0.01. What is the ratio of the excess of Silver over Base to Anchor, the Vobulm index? 0.10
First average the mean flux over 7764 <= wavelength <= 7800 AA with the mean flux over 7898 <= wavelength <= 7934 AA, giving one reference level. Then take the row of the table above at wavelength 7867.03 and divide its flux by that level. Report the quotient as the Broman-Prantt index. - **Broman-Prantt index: 0.97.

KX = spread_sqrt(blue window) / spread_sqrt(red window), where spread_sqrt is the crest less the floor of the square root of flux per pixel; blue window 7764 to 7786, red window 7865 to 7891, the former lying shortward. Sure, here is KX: 1.1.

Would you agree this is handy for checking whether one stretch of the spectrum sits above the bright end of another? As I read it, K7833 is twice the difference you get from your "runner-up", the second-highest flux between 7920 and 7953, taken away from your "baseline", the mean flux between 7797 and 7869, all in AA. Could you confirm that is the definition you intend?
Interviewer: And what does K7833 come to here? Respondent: -0.51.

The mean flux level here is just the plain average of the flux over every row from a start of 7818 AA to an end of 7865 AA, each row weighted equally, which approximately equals 9.12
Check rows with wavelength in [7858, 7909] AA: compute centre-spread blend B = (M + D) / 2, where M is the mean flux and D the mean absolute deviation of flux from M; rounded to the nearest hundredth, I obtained 4.76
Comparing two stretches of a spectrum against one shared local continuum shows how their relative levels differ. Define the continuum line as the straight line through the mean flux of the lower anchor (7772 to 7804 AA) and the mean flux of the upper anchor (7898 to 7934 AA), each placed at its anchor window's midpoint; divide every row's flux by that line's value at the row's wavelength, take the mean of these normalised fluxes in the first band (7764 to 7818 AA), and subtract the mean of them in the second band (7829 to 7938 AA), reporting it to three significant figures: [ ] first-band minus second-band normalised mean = 0.0211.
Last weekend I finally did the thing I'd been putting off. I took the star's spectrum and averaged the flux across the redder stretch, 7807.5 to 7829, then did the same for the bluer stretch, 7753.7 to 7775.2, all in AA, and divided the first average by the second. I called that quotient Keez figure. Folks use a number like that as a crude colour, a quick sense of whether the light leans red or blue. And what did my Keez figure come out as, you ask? 1.02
